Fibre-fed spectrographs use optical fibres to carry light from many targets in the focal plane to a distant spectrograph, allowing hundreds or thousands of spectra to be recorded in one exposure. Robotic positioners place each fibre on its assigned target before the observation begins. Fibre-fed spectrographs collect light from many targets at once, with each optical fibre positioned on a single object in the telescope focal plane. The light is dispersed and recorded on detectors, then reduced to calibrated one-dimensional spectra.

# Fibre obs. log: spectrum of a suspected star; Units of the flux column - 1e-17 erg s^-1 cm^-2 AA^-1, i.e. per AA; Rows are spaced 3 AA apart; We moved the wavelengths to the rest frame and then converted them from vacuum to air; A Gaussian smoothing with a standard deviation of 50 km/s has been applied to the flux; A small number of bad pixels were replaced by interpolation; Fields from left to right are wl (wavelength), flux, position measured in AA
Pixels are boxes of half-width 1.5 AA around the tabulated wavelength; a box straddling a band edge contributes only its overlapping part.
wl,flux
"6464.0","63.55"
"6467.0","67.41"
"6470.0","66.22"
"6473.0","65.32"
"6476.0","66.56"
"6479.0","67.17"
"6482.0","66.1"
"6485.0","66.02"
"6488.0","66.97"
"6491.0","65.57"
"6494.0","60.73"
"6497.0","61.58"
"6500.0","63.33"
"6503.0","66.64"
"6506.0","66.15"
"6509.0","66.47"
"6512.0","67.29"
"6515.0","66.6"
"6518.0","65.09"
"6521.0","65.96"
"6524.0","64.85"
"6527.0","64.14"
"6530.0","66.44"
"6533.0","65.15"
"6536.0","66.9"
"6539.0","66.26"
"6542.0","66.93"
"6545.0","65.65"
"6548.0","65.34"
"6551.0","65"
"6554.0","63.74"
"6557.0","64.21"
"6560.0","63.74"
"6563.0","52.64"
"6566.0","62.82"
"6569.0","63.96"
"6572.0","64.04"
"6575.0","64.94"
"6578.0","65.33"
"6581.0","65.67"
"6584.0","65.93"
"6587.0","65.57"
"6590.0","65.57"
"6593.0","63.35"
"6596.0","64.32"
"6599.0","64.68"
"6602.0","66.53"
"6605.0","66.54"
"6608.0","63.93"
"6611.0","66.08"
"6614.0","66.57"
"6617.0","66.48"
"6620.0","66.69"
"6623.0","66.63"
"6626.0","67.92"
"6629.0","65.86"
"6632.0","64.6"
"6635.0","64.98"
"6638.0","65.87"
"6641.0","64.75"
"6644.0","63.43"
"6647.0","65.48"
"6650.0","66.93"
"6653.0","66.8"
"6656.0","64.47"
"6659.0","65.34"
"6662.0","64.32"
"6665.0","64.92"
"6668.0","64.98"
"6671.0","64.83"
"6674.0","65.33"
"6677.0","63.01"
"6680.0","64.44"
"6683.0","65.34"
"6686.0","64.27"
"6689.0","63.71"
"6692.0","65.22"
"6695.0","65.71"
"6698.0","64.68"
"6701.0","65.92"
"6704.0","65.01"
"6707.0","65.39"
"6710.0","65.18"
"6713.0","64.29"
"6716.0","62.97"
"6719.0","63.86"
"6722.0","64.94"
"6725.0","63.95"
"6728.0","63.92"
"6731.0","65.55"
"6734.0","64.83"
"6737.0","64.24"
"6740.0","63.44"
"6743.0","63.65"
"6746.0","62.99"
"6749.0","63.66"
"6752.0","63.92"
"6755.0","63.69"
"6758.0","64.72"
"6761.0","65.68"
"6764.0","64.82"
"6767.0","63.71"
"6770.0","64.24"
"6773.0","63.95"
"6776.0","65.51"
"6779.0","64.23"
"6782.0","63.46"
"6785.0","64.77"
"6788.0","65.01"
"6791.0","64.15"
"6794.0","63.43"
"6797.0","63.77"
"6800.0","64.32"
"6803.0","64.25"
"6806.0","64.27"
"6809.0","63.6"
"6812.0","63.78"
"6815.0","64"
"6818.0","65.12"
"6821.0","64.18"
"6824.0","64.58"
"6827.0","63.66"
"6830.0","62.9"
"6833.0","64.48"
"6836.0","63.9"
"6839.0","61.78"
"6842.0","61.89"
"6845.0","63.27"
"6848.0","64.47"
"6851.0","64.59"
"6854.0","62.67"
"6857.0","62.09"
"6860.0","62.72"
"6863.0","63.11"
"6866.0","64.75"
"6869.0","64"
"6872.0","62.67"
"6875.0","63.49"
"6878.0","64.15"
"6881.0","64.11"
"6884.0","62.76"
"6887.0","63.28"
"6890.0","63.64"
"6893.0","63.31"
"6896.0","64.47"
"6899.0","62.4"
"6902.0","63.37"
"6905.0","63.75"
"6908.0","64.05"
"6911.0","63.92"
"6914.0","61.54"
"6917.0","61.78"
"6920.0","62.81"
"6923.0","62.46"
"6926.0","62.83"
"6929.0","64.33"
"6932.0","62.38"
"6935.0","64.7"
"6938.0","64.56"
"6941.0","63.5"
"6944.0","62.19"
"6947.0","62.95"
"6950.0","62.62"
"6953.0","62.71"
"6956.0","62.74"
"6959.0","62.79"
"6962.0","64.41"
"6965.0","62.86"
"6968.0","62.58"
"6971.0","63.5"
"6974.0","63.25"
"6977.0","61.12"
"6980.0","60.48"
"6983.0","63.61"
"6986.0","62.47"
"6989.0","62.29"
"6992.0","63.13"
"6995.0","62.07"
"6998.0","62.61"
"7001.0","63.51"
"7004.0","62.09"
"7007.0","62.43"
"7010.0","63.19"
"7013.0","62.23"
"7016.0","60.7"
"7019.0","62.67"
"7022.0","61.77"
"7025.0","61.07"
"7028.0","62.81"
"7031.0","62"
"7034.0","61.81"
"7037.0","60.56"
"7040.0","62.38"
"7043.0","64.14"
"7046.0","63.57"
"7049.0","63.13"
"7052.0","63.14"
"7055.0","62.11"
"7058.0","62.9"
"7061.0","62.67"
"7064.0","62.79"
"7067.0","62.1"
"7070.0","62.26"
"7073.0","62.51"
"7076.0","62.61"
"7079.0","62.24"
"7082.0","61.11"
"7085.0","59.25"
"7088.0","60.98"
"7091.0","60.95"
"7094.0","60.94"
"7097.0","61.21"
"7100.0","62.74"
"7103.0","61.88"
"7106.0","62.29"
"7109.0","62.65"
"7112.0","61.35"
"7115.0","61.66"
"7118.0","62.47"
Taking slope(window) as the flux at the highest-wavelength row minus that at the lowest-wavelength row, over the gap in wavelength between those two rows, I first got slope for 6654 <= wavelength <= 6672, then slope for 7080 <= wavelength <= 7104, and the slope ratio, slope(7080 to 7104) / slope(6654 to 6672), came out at 1.5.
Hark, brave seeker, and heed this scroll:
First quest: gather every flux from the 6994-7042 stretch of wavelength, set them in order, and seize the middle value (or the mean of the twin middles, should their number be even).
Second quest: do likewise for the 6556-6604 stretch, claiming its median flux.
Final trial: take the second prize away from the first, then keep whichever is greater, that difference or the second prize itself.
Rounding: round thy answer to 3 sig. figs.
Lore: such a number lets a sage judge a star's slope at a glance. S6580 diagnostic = 64.5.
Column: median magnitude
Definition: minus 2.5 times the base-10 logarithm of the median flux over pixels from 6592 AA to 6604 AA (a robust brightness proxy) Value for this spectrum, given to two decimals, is -4.52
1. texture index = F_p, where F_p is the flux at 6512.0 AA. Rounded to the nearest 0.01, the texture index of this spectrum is 67.29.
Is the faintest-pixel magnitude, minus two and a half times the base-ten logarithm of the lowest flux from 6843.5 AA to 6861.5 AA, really -4.48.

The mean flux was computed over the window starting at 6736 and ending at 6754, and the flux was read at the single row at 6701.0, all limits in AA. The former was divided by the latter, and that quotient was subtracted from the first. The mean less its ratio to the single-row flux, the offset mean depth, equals 62.7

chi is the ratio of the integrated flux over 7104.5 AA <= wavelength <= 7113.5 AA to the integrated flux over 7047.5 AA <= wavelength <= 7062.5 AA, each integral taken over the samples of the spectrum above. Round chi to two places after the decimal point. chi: 0.59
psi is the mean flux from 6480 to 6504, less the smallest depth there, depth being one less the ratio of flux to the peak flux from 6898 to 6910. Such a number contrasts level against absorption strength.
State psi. 64.7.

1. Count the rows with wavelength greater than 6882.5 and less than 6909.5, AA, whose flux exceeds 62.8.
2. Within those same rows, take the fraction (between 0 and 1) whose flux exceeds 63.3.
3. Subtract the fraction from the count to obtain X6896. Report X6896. 6.3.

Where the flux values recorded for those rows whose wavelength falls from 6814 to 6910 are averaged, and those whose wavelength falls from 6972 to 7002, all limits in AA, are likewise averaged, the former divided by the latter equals 1.02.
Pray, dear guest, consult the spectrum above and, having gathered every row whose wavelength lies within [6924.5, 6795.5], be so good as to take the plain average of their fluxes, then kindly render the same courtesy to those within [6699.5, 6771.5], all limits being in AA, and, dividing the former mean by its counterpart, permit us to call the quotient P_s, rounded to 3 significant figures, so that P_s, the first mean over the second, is 0.987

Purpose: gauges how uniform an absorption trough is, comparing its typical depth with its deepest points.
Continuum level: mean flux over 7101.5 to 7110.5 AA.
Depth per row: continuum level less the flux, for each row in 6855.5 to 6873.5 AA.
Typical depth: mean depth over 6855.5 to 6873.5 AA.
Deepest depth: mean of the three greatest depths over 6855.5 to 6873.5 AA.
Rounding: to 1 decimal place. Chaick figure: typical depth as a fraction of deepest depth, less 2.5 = 1.8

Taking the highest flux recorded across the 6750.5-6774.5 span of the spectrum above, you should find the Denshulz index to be 65.68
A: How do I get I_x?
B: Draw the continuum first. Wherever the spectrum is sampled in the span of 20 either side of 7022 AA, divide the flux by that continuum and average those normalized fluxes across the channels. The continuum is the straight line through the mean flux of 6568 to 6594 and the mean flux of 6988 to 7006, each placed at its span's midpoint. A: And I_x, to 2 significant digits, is 0.99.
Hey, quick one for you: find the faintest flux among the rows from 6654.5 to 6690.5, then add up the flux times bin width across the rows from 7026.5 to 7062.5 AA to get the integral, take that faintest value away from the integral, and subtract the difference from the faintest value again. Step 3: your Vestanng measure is -2128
